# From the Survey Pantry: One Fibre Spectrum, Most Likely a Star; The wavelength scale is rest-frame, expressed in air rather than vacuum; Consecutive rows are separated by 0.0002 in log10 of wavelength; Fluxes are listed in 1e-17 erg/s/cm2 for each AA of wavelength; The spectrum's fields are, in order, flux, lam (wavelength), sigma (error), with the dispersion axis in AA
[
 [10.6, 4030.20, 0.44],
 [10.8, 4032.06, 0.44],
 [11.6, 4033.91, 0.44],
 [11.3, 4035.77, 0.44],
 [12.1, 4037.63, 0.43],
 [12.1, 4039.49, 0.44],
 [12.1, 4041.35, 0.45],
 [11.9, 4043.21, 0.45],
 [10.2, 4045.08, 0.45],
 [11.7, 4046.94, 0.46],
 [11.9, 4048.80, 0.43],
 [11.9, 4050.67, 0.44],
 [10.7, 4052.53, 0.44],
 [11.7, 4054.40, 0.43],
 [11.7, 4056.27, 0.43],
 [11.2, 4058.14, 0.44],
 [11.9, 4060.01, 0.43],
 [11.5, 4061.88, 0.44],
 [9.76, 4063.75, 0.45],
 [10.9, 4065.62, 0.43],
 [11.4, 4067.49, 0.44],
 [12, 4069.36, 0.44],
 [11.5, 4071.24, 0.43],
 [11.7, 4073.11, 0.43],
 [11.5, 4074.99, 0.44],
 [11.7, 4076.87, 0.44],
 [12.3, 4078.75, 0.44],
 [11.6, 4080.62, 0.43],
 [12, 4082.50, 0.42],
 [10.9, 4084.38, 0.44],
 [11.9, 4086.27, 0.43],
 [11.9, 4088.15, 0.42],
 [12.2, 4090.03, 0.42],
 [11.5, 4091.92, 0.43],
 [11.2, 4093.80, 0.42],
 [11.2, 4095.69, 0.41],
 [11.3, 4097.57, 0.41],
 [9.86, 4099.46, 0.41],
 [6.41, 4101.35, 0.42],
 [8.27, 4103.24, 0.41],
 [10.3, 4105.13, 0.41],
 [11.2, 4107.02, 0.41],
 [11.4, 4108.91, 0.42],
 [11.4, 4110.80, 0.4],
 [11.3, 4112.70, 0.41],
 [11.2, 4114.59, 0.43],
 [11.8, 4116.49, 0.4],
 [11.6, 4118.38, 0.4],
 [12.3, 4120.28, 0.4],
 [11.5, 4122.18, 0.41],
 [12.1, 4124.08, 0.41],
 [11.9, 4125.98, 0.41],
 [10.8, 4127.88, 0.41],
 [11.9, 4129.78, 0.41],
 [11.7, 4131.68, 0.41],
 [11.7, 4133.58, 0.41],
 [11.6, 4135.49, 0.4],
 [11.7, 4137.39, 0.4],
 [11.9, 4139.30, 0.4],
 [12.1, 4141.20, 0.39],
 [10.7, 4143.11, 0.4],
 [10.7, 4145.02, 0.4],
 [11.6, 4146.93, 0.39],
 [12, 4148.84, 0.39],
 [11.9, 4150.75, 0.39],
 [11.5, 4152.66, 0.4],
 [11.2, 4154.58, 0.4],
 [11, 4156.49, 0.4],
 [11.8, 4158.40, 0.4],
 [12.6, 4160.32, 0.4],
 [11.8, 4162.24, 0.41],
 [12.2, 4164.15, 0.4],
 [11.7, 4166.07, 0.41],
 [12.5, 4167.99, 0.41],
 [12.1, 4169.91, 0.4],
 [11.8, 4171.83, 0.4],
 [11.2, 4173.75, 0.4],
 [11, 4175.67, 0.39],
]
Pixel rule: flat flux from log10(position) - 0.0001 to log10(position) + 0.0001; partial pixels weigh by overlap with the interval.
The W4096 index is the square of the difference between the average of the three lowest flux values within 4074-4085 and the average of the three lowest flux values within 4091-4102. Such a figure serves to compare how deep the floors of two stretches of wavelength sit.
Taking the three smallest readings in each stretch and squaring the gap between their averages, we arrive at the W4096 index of 4.7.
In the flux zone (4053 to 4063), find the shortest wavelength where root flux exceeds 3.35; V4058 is 4054.40 AA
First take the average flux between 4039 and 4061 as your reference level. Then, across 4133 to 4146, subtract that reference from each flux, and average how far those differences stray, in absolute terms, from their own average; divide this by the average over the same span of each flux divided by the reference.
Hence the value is 0.5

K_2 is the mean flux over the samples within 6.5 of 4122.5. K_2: 11.7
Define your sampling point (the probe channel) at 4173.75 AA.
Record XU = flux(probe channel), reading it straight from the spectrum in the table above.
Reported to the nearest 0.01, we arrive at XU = 11.20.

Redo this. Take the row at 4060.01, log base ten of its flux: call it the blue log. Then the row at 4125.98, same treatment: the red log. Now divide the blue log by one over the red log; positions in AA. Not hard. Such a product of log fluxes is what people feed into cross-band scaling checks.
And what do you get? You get 1.16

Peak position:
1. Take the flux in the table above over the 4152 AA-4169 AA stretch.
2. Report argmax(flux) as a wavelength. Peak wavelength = 4160.32 AA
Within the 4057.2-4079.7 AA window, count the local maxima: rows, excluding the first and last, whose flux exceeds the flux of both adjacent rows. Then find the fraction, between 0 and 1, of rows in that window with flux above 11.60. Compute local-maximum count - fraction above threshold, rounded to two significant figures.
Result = 2.6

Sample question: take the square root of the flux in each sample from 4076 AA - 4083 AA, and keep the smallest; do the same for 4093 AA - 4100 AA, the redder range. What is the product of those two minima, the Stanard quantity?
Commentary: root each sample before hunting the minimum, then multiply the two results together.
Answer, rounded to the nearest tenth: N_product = 10.7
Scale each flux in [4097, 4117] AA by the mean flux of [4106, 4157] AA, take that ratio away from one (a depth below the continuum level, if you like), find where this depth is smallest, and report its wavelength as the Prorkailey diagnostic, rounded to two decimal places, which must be 4116.49 AA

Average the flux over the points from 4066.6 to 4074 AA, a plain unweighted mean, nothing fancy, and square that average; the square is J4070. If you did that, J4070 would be 136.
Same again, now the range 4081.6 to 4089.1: 136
